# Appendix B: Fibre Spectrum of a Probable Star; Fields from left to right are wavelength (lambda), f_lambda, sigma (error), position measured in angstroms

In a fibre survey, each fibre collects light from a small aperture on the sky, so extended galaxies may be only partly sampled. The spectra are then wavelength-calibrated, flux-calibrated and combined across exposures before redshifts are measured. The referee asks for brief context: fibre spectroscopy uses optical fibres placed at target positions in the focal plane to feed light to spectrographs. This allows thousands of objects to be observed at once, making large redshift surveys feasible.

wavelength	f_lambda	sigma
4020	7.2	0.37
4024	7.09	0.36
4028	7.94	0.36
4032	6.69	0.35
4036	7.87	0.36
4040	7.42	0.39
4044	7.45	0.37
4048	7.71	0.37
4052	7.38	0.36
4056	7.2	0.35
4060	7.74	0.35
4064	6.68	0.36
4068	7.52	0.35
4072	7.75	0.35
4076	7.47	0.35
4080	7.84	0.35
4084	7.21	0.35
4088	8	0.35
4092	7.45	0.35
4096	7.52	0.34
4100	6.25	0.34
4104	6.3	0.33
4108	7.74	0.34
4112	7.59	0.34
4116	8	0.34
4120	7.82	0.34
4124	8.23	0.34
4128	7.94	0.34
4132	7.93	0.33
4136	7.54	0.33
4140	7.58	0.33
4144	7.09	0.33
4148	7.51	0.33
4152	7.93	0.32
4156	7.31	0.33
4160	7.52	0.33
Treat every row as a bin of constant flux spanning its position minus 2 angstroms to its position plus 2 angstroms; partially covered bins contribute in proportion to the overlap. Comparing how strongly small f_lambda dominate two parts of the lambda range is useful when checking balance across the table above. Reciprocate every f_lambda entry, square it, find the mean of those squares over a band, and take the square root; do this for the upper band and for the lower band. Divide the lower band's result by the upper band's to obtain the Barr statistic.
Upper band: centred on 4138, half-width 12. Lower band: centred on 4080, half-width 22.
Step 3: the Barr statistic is 1.03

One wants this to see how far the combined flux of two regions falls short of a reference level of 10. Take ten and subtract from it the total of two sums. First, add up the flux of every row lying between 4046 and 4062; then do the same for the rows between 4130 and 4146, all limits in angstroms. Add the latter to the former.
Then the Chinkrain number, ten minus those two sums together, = -50.2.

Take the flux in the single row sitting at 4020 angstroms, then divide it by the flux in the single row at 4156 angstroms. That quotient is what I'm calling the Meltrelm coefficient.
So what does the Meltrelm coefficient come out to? 0.98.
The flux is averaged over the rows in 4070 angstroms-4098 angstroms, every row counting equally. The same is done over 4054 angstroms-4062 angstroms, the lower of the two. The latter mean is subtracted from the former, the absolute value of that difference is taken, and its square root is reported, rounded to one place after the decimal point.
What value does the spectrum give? 0.4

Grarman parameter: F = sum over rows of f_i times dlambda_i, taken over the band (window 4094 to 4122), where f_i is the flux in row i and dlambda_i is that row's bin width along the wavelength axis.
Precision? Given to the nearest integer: 205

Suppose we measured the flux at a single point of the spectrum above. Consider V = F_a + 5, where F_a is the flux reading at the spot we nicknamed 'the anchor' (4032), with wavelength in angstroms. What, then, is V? 11.69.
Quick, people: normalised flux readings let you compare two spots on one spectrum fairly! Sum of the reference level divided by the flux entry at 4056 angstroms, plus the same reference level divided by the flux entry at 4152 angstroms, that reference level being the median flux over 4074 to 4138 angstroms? 2.03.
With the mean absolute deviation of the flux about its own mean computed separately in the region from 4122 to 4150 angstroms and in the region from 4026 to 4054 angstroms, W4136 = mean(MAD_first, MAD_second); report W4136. 0.296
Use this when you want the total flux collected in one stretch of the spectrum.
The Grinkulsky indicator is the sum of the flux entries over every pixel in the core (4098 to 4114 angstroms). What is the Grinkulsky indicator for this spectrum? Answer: 28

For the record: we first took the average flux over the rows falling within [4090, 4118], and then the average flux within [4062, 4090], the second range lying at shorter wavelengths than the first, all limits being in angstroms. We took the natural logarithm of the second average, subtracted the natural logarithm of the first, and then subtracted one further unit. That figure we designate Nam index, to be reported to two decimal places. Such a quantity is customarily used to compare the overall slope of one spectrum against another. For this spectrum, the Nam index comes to -0.97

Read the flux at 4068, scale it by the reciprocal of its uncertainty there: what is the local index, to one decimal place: 21.5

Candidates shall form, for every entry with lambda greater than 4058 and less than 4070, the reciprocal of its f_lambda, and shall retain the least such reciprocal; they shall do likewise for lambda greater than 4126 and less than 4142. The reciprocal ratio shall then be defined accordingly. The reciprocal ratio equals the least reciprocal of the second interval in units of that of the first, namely 0.97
